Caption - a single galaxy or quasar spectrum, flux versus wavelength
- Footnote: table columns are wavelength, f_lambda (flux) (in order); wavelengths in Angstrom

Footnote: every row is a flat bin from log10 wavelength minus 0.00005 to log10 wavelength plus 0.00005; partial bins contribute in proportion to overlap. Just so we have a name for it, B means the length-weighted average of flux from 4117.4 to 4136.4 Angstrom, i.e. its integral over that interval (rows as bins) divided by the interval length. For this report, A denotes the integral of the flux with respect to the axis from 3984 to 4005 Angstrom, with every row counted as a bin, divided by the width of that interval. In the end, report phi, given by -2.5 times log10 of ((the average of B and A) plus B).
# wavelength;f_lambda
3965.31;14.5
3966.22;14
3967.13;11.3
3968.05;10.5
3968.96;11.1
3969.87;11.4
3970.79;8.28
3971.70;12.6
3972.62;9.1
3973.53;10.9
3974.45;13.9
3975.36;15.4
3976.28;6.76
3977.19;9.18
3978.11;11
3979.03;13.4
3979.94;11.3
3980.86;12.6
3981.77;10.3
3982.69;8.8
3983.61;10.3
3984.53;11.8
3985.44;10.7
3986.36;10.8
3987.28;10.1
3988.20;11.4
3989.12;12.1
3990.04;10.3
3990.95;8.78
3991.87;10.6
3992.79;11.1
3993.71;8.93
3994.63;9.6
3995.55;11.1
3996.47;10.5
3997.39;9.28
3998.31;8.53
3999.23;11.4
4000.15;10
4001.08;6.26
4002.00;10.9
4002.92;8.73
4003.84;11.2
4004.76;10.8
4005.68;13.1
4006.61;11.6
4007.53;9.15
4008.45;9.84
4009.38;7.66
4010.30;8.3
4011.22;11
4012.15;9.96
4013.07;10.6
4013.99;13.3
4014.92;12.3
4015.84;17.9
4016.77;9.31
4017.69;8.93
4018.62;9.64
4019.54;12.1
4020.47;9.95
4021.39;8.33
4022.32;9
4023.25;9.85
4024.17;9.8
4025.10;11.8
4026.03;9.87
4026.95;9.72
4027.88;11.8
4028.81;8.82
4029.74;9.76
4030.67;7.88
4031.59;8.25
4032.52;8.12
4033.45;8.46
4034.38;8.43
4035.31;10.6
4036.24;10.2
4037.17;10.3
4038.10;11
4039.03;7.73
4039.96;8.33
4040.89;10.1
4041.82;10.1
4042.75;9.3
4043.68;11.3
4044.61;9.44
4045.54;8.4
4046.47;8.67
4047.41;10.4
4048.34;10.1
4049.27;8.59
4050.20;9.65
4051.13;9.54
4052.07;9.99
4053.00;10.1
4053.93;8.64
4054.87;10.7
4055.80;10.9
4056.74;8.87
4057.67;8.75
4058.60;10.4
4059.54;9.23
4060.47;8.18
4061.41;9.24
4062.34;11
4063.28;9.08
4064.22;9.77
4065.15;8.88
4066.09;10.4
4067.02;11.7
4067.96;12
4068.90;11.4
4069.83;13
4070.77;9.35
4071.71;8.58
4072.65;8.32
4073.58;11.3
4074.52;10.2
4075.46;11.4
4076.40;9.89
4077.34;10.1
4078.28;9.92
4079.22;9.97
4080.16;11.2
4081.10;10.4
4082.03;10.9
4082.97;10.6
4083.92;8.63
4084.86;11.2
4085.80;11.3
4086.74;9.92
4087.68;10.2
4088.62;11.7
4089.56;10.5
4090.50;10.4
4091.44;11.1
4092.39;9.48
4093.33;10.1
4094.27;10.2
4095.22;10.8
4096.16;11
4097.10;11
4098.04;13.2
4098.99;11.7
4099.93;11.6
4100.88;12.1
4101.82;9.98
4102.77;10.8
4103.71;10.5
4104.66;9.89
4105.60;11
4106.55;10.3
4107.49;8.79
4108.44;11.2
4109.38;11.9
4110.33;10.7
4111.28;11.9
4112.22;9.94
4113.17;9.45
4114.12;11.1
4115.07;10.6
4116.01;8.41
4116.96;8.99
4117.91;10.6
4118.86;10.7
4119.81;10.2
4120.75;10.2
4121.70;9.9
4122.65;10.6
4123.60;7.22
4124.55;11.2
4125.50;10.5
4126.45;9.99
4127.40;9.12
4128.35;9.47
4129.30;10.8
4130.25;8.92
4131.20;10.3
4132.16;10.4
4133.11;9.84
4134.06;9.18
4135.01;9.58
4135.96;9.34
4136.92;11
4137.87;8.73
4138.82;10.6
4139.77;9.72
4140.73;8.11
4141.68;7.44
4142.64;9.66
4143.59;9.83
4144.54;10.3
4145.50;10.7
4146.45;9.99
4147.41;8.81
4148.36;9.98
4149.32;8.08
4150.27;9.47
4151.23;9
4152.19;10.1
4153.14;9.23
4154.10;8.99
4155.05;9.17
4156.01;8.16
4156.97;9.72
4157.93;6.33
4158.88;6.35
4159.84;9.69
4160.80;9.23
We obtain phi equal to -3.25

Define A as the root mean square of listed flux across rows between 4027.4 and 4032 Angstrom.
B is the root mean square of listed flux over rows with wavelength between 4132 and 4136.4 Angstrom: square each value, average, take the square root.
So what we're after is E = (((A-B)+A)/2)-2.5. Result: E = 2.1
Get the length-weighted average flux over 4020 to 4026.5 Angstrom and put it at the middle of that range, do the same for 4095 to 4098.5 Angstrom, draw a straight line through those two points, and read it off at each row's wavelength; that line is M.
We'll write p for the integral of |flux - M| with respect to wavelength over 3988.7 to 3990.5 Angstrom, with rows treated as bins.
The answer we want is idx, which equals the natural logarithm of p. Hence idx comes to 1.4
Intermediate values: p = 4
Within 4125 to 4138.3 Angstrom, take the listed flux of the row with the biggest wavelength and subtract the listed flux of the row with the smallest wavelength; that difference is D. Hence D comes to -1.8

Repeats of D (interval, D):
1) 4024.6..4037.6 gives -1.5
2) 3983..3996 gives 0.8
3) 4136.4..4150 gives -2.9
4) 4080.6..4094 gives -0.3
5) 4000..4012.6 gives 0.0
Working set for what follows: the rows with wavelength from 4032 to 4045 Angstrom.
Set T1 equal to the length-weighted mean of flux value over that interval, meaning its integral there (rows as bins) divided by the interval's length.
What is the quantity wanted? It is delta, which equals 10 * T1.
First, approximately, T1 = 9.5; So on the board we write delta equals 95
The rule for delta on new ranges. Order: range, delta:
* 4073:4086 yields 105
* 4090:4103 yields 110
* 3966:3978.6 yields 110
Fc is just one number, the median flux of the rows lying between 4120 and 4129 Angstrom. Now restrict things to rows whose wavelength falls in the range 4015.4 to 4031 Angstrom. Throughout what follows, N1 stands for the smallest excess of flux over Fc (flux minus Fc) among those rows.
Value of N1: -2.1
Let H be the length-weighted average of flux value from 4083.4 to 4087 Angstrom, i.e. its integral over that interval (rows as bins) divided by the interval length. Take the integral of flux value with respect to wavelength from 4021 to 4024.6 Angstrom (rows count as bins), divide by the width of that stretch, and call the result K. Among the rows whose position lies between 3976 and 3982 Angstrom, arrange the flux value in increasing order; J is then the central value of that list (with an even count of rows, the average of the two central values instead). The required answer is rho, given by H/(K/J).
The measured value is 12.2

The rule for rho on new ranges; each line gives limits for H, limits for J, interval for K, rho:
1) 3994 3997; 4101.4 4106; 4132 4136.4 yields 11.2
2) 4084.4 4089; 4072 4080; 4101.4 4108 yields 10.7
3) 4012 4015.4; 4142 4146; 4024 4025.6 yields 10.8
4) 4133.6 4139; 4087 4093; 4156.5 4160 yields 12.9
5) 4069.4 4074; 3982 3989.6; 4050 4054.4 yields 11.3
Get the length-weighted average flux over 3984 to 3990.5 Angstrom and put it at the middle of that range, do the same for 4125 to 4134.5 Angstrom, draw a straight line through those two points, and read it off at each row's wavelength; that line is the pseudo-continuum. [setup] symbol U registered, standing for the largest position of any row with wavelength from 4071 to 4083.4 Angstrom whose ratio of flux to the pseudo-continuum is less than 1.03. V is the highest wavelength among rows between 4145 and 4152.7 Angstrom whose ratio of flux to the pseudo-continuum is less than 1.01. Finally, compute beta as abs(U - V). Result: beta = 70.1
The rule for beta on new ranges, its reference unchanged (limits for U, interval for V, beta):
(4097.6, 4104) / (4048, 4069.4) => 35.7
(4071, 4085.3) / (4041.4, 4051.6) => 32.8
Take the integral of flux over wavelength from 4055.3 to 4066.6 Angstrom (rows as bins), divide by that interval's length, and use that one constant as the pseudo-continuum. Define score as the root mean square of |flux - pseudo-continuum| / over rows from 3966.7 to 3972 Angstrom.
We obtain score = 1.84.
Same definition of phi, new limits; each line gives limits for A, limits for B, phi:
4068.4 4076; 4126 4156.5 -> -3.22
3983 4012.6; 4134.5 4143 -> -3.20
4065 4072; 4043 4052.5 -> -3.24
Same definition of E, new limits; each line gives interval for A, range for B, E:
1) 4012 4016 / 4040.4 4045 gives 5.6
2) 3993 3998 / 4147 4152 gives 2.9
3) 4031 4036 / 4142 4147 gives 1.3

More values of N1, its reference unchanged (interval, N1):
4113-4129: -2.8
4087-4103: -0.5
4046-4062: -1.8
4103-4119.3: -1.6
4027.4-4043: -2.3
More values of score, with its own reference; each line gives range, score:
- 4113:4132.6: 1.02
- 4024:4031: 1.30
